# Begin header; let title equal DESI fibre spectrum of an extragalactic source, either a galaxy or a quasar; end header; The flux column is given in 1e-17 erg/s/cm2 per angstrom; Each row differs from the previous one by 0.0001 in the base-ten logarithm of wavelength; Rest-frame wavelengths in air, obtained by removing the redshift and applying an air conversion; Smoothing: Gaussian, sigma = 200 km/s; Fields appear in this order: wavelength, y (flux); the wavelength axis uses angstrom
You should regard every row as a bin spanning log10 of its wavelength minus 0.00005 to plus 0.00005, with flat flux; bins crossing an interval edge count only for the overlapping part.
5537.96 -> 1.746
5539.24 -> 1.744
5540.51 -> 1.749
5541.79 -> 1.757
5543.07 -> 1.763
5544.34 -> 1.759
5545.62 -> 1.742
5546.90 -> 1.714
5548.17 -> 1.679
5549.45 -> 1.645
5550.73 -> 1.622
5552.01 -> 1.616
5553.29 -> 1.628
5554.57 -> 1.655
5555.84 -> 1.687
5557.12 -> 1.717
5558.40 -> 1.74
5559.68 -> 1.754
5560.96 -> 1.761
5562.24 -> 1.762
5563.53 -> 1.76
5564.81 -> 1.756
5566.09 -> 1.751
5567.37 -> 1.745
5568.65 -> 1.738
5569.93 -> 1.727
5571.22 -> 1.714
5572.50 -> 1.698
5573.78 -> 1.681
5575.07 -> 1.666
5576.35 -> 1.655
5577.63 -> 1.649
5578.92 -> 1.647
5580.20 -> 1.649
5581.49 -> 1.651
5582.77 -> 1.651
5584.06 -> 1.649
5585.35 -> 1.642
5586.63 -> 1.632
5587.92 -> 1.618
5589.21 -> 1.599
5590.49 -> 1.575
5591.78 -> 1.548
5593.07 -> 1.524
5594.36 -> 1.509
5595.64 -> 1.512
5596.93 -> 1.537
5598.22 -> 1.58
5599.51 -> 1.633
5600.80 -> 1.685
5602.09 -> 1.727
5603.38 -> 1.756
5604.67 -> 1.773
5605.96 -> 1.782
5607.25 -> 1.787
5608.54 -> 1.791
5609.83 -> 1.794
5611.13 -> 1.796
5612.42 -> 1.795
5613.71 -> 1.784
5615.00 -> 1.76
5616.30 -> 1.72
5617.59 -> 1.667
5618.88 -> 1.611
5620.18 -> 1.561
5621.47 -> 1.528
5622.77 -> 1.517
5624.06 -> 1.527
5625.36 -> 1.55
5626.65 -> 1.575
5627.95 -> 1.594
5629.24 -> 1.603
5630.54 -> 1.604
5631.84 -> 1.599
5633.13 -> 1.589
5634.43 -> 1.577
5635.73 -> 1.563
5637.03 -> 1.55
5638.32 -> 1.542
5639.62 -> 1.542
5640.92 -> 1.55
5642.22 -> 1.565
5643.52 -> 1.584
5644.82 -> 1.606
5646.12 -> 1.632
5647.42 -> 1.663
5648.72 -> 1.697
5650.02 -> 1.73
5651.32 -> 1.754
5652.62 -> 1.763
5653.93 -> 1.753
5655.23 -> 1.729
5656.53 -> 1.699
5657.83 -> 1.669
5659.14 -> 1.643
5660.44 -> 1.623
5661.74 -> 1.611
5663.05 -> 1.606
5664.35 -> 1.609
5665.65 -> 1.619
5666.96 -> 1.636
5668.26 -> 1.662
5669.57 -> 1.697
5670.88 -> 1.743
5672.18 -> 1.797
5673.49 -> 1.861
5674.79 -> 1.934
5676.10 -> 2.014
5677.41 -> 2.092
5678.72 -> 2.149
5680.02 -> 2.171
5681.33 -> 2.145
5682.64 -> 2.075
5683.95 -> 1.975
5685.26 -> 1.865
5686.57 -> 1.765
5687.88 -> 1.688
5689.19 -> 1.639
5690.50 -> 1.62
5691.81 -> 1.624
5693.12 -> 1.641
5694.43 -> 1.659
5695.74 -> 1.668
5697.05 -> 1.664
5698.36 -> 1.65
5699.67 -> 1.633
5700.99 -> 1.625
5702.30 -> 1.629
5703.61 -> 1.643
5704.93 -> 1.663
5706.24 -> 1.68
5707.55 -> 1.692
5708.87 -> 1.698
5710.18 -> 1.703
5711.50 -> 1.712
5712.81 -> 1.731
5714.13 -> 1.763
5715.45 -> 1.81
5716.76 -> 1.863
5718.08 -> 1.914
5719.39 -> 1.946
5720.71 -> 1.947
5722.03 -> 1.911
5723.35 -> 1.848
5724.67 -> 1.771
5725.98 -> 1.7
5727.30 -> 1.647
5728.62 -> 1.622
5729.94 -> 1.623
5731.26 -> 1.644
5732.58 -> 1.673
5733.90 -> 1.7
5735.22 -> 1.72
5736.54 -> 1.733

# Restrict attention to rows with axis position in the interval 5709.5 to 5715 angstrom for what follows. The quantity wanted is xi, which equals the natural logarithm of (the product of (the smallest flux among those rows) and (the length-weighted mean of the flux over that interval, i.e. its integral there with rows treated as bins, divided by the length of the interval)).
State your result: 1.08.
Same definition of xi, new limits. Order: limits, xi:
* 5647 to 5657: 1.05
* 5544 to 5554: 0.99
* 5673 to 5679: 1.32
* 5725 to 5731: 0.99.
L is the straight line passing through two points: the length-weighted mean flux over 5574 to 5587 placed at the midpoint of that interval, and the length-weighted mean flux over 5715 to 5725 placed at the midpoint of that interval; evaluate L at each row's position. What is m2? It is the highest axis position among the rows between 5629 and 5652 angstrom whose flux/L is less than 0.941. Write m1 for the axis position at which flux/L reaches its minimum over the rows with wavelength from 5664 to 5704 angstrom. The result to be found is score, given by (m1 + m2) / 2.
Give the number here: 5673.6 angstrom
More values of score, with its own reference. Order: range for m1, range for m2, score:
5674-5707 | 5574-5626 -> 5663.2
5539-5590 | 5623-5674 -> 5628.7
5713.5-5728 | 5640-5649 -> 5686.7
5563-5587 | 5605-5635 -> 5610.5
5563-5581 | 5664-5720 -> 5646.5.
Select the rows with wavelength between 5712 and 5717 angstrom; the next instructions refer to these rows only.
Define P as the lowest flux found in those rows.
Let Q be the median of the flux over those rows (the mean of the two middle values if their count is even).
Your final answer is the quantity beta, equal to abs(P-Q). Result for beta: 0.06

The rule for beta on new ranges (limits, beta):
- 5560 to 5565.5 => 0.00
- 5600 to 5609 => 0.09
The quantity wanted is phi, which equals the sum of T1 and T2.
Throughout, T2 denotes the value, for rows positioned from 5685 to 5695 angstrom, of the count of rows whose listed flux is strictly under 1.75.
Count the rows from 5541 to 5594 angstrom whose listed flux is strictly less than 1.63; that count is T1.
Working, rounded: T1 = 8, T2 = 6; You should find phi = 14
